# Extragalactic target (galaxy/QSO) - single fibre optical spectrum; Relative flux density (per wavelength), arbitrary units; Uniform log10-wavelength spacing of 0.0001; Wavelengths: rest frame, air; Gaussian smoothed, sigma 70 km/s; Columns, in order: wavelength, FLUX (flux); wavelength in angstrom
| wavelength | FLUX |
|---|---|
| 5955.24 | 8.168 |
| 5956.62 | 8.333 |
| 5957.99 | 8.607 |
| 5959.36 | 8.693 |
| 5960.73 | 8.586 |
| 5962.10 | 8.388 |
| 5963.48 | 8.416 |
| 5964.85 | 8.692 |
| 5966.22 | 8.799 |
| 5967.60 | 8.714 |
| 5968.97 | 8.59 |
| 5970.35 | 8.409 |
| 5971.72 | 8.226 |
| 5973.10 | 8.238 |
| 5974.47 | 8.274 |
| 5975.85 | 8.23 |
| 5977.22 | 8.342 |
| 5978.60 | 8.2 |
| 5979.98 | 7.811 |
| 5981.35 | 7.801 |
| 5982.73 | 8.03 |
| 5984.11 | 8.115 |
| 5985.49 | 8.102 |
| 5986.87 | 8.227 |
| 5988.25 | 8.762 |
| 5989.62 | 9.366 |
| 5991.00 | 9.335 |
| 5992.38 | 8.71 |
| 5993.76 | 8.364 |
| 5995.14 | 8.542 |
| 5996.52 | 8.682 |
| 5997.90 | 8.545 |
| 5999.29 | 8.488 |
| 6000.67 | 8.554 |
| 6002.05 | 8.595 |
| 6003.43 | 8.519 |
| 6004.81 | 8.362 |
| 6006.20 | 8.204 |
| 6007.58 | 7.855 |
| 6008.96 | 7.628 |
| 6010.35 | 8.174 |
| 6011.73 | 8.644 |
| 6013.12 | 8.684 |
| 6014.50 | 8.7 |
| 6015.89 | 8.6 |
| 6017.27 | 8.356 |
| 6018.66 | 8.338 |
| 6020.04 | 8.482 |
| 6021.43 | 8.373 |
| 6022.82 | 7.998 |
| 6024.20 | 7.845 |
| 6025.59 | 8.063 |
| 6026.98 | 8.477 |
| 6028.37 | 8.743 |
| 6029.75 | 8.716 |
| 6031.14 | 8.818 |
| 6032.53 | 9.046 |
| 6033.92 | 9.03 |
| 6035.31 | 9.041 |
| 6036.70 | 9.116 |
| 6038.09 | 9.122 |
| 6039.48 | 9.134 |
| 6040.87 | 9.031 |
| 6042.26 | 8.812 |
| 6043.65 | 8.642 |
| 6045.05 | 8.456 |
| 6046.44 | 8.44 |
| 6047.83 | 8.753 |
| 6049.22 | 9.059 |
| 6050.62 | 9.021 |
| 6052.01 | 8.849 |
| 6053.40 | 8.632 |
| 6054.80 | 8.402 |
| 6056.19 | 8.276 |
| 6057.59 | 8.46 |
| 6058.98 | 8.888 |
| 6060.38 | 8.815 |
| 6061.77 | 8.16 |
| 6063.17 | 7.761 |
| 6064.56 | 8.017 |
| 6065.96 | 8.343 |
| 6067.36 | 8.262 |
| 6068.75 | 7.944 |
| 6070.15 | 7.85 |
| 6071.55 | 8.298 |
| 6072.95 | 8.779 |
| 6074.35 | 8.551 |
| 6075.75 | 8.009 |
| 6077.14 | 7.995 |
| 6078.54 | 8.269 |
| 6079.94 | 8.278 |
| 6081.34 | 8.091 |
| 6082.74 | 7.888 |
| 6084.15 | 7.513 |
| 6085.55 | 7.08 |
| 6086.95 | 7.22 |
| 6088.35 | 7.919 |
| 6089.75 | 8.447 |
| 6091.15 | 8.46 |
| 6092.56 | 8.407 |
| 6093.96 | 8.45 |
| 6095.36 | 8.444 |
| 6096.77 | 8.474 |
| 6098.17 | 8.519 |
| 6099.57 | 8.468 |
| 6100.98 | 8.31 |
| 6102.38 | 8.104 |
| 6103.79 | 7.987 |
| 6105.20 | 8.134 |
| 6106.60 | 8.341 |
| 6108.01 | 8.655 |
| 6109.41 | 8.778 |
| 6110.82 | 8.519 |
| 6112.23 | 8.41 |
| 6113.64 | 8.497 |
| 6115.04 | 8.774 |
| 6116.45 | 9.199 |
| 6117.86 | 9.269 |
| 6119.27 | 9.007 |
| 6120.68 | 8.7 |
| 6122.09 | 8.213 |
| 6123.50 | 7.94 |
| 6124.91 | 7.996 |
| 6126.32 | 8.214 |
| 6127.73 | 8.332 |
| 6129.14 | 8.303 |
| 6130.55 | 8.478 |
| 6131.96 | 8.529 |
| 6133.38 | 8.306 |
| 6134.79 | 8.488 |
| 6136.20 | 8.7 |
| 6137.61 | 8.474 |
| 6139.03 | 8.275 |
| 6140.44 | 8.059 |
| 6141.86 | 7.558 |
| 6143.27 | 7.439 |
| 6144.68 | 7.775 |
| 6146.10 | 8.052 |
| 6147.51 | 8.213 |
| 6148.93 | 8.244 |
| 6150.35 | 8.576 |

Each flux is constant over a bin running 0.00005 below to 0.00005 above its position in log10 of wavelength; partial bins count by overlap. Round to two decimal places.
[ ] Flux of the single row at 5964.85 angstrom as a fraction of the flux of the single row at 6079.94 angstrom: 1.05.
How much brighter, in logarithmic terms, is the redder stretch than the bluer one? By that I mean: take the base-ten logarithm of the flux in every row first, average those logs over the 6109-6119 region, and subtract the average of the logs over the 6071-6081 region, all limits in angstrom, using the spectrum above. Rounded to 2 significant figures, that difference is 0.024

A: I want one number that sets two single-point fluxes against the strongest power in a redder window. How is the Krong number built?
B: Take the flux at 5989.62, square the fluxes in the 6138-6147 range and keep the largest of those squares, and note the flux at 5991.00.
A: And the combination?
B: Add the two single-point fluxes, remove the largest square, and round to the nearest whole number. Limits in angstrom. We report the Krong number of -50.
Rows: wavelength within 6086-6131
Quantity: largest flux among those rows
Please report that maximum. 9.269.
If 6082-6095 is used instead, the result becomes 8.46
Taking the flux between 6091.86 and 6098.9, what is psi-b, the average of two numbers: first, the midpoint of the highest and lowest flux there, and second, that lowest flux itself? 8.4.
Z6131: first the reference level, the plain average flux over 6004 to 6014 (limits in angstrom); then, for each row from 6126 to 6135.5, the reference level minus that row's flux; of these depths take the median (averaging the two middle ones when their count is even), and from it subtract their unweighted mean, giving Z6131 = 0.05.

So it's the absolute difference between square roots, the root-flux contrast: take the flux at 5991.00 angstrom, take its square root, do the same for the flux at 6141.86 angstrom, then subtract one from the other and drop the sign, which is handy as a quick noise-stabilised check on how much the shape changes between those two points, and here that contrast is 0.31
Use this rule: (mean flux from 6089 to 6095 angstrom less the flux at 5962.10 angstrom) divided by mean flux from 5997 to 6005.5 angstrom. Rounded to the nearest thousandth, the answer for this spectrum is 0.006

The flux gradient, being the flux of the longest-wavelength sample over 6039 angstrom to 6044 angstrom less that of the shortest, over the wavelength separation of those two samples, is -0.12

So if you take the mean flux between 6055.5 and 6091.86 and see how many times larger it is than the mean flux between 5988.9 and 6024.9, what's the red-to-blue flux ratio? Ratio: 0.96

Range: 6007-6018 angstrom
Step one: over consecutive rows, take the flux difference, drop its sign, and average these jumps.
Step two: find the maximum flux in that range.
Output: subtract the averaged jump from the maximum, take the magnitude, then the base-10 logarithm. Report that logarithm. 0.928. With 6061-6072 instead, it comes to 0.907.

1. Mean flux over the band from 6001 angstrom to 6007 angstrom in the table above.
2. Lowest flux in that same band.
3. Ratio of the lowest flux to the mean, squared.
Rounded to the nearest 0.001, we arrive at 0.949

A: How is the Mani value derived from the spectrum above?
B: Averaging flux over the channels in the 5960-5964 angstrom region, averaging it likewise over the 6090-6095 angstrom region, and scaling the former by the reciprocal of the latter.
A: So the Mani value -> 1.00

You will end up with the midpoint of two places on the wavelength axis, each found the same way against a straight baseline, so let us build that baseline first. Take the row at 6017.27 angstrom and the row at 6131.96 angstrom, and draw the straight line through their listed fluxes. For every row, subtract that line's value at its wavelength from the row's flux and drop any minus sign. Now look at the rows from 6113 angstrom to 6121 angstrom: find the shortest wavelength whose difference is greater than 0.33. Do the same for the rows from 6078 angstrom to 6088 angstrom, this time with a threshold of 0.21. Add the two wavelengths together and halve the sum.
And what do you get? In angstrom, 6098.9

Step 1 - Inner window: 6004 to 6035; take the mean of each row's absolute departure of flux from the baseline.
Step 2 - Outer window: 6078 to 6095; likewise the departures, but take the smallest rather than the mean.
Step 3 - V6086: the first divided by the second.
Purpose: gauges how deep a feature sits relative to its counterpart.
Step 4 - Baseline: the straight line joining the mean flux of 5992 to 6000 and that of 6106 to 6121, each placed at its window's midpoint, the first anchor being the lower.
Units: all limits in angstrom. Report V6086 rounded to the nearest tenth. 1.3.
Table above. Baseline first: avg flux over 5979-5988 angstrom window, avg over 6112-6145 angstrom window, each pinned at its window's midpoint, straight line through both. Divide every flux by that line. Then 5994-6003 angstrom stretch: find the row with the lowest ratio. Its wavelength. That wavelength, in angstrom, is 5999.29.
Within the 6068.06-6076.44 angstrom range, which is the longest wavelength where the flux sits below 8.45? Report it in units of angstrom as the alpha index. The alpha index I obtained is 6075.75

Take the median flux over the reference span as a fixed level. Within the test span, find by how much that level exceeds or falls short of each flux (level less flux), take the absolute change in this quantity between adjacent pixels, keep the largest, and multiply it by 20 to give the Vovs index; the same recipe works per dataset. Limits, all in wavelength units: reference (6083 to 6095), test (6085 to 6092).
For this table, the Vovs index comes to 14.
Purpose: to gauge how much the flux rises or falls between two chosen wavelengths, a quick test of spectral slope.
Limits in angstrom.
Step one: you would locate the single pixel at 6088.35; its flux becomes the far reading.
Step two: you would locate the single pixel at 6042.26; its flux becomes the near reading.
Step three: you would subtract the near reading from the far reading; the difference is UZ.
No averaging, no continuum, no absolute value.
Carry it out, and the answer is -0.89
